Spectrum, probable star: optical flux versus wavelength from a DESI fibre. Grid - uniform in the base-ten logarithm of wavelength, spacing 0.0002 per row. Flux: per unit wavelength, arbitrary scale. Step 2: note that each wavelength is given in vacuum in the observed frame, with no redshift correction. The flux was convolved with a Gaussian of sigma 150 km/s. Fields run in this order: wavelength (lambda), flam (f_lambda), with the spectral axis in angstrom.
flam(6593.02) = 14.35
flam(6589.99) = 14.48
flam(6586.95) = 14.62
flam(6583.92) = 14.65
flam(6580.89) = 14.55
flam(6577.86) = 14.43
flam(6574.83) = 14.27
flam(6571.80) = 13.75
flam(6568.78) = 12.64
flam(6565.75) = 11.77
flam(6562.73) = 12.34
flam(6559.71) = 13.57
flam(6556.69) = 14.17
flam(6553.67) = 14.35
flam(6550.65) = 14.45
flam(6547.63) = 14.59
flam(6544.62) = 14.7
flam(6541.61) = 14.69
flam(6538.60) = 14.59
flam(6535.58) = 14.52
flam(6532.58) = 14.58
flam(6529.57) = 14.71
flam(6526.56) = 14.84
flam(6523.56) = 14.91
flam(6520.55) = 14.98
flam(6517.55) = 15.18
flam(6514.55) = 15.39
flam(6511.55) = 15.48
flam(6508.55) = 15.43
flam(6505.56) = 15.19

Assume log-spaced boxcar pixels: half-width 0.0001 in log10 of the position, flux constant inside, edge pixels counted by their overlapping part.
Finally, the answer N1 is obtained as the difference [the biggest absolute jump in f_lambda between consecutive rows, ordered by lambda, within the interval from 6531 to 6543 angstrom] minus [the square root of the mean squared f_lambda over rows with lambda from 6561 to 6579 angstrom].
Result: -13.1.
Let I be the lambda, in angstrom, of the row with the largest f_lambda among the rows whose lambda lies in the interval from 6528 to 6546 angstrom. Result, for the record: 6529.57 angstrom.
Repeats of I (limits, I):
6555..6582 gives 6580.89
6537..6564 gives 6544.62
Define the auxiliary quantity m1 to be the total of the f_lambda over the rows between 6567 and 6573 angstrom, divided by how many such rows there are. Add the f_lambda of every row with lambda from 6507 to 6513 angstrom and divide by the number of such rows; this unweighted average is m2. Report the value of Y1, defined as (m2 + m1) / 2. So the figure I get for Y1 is 14.3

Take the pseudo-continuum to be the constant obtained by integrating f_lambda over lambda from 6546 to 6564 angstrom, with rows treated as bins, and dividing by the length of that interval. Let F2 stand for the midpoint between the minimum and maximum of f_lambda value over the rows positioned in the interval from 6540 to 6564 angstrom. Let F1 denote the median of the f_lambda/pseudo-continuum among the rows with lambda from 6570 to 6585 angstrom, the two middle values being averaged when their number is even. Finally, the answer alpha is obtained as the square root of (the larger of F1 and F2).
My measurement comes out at 3.68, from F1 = 1.04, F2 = 13.5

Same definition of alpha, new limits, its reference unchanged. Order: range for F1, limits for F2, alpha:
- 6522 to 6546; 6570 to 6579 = 3.75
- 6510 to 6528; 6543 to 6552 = 3.82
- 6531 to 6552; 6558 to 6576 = 3.61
